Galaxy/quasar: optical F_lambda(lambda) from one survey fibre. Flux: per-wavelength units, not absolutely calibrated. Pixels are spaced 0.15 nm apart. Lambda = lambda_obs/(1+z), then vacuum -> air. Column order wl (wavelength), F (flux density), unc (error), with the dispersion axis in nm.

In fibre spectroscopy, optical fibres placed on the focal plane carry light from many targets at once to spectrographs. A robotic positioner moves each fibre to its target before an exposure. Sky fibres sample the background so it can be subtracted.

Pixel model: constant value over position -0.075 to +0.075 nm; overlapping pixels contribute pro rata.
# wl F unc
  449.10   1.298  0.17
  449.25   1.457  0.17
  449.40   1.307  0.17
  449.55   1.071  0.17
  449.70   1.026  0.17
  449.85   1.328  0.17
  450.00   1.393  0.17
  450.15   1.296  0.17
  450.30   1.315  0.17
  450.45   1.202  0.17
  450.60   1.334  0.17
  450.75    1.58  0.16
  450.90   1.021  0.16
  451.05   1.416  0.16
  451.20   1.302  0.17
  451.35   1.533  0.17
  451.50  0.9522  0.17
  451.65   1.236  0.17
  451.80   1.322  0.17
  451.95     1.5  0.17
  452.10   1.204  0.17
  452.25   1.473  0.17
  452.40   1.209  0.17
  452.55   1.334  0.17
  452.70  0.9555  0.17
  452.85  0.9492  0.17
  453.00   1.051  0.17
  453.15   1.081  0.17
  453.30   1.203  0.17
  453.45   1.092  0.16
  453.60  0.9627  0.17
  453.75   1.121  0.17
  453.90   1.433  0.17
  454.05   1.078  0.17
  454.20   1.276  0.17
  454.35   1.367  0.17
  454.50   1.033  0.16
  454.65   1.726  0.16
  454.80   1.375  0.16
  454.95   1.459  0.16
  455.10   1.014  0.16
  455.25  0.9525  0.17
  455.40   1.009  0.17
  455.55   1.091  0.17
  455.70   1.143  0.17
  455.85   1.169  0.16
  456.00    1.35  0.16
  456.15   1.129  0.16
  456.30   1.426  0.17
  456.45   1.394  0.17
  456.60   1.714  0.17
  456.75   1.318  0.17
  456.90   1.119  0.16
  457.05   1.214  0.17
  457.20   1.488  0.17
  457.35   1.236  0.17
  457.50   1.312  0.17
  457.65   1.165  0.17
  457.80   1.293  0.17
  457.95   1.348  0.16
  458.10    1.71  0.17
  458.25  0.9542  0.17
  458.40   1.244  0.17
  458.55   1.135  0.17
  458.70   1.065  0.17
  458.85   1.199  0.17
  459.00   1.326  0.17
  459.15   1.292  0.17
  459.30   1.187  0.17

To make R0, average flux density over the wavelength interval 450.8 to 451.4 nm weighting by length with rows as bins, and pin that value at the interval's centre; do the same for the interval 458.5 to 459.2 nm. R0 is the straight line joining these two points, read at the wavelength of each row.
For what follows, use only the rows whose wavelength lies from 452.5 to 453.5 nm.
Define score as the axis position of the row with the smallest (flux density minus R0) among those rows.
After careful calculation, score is 452.85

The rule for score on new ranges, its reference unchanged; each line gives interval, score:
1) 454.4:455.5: 455.25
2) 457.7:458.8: 458.25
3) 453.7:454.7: 454.50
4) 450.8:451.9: 451.50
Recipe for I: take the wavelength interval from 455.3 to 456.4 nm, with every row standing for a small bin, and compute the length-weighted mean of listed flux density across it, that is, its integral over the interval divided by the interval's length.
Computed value 1.19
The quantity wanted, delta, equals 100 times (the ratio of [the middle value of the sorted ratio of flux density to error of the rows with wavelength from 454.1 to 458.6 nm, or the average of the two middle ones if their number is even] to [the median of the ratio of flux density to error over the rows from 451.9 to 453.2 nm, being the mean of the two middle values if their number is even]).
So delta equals 105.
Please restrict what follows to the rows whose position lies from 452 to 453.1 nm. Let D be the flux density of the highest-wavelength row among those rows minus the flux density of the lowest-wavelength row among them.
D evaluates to -0.15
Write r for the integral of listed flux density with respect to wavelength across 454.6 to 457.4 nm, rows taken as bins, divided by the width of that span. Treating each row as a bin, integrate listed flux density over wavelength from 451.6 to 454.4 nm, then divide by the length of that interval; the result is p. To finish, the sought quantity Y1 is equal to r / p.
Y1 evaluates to 1.06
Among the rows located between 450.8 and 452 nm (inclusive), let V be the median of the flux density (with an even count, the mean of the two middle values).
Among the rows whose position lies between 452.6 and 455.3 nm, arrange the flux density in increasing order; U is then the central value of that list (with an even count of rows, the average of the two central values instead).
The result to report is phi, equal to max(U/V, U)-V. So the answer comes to -0.23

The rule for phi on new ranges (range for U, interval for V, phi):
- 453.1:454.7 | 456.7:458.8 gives -0.12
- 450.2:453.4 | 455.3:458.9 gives 0.01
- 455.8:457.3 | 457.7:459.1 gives 0.09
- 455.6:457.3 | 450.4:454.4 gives 0.11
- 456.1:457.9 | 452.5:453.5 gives 0.22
